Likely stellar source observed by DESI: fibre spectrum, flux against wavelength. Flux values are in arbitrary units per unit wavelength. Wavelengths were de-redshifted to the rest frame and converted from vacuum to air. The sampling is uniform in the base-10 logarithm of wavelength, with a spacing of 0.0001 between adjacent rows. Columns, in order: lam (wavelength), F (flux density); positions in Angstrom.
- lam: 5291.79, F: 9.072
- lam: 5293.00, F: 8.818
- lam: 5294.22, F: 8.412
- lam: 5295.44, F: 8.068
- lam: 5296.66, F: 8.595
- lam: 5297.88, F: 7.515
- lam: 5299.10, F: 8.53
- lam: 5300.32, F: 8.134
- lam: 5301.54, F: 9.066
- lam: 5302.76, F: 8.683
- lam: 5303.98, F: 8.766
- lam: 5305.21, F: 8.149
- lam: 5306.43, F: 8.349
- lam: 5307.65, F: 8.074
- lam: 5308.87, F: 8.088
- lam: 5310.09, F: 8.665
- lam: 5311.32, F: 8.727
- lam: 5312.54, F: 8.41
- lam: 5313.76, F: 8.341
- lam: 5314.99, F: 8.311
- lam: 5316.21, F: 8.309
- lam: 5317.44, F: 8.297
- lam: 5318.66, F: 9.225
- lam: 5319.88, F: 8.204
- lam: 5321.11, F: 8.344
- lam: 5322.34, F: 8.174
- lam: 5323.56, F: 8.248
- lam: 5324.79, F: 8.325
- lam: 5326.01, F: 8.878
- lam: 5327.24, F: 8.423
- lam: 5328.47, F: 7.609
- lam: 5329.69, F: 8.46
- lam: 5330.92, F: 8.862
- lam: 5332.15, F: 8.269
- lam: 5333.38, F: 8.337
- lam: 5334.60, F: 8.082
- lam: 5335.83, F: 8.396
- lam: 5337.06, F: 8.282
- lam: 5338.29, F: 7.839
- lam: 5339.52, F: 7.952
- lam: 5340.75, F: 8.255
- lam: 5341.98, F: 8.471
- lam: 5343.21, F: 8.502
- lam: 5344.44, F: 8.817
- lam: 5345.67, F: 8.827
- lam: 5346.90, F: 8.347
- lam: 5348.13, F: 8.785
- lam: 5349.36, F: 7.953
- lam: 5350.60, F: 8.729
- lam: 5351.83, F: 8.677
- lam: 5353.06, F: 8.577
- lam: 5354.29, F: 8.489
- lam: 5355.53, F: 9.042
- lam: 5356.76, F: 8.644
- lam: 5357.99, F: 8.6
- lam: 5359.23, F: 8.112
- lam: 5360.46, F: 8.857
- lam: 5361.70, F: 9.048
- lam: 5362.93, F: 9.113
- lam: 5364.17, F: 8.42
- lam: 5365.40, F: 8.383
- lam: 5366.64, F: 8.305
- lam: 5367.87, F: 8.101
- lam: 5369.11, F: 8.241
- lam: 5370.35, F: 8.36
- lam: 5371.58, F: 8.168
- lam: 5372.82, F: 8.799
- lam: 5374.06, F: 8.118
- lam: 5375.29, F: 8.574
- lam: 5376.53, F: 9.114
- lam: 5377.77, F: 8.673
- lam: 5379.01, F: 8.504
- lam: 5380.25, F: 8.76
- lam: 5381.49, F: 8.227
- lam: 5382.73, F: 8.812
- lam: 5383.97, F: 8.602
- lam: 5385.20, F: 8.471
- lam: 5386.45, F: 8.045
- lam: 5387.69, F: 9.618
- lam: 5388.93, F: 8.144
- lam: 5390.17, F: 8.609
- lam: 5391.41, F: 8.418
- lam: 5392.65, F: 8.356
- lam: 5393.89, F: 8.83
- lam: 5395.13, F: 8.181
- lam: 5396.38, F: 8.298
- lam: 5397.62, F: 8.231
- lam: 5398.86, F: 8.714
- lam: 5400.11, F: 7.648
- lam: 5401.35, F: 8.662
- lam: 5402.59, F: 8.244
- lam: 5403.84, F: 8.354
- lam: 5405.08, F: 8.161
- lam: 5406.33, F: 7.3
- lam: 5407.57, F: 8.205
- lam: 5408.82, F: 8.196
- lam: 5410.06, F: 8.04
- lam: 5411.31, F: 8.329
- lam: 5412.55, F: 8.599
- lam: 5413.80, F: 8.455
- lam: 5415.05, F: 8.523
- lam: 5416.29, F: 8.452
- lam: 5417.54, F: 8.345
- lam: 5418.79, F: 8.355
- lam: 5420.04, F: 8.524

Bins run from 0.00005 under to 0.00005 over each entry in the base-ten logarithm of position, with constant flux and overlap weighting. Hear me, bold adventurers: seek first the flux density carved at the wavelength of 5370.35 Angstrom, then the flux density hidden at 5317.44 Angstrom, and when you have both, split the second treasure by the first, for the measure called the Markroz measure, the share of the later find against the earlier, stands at 0.992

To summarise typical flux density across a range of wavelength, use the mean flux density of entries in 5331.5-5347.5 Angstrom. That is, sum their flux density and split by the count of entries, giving 8.34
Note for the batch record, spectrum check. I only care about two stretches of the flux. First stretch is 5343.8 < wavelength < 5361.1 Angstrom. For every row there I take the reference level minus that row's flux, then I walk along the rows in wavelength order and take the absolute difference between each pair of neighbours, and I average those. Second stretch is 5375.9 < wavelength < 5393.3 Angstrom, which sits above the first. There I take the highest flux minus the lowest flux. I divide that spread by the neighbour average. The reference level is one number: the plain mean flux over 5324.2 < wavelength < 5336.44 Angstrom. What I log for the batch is 4.1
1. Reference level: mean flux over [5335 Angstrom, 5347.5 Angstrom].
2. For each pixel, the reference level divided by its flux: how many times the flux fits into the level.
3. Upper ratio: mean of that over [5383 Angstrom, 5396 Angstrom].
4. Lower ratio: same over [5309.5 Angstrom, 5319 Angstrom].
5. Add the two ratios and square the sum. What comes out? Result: 3.86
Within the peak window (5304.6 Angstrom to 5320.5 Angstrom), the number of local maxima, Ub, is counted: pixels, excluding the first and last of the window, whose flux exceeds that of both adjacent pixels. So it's 3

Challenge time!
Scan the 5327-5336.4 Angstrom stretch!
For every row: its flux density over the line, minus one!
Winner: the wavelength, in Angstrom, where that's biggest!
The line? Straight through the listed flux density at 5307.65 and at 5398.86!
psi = 5330.92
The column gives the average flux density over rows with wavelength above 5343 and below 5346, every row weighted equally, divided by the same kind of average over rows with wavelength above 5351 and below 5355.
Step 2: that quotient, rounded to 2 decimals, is 1.02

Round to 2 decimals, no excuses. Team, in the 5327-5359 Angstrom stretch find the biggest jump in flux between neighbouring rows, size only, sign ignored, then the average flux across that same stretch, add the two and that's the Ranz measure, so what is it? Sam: 9.28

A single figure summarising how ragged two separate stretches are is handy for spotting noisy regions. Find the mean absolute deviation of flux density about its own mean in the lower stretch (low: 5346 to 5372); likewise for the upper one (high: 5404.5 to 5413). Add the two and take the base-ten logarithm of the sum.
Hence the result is -0.277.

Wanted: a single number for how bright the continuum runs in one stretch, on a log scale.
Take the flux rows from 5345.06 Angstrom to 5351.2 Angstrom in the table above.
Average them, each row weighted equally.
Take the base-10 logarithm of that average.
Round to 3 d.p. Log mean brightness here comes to 0.931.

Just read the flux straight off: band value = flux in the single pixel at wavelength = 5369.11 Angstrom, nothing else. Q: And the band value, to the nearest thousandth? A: 8.241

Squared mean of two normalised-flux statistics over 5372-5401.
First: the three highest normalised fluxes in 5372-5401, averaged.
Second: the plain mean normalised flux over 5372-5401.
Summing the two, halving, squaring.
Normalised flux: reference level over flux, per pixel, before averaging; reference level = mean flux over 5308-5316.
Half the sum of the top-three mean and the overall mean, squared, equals 1.05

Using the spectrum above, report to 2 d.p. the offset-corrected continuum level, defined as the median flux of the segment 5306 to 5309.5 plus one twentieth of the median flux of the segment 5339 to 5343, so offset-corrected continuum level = 8.50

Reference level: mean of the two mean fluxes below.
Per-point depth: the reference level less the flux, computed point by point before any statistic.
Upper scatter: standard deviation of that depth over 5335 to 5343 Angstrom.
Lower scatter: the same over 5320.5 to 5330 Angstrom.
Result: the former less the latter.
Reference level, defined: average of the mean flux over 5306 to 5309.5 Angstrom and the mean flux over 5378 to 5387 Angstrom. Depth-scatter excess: -0.10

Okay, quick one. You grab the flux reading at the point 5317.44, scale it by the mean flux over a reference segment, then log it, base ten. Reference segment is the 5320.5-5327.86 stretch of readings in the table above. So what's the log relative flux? -0.005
